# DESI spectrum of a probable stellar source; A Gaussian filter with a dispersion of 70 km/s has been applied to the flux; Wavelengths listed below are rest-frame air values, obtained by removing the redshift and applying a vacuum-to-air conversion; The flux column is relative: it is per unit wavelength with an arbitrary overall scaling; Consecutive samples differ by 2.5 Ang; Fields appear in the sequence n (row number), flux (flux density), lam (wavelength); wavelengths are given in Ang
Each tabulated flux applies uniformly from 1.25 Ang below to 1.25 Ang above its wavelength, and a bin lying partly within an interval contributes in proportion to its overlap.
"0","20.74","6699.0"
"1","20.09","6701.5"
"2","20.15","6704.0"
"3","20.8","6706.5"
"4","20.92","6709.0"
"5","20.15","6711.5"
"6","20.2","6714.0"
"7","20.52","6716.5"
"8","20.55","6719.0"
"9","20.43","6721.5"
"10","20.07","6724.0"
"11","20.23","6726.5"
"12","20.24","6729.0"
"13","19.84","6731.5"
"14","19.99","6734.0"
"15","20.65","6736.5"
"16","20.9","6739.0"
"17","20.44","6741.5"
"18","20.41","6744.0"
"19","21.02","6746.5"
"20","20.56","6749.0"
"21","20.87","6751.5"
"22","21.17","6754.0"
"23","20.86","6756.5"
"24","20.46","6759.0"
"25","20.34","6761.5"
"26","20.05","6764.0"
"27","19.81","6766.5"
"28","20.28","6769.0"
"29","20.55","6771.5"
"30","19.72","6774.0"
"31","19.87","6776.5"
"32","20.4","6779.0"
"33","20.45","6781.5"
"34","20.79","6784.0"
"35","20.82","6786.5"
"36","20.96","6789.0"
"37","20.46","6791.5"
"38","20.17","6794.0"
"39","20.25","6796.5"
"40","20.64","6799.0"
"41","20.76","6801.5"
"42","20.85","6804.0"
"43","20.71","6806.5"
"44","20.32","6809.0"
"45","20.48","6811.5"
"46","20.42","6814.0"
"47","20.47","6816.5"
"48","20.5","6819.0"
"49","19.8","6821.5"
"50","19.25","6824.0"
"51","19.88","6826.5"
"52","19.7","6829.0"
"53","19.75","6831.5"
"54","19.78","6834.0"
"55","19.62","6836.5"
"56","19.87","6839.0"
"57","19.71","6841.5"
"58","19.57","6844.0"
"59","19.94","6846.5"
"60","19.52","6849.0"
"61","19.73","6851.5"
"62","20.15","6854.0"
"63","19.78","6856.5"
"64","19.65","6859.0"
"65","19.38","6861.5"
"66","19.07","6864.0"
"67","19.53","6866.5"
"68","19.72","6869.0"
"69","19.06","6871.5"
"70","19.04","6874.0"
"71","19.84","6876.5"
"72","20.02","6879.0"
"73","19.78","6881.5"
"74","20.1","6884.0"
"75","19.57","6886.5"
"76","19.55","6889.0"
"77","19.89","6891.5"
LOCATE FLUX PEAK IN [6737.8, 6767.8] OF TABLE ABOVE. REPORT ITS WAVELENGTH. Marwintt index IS 6754.0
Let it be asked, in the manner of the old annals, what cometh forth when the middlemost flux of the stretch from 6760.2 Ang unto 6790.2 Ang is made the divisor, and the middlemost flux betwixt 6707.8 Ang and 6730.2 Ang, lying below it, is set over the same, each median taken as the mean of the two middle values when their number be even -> 0.99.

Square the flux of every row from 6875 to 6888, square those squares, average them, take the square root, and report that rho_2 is 395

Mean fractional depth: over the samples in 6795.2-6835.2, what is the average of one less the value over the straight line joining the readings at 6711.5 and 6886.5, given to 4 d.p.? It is -0.0210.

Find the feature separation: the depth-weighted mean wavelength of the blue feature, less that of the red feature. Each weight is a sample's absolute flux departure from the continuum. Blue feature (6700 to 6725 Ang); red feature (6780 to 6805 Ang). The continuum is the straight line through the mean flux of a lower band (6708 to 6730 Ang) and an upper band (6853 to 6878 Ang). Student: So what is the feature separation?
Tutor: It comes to -82.6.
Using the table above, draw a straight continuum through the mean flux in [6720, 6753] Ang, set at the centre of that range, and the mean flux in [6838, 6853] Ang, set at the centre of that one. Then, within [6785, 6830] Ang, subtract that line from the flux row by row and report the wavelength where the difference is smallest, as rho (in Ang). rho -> 6824.0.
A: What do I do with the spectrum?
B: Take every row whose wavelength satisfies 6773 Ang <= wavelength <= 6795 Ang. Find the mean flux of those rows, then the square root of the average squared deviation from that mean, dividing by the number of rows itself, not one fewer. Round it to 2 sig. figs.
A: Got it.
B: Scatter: 0.40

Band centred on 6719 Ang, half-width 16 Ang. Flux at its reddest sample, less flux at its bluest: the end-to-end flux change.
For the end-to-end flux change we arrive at -0.16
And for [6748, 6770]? -0.28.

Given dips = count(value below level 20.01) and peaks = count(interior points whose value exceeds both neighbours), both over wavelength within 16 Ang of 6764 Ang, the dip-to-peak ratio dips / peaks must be 1.5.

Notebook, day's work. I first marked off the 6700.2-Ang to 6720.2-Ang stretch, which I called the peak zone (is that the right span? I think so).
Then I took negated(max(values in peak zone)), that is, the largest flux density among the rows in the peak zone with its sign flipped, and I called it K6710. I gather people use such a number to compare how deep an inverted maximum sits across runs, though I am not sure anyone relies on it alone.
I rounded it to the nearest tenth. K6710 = -20.9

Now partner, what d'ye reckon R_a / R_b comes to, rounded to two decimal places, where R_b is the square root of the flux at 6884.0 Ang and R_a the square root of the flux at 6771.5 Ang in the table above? 1.01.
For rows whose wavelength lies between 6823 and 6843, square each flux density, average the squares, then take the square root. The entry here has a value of 19.7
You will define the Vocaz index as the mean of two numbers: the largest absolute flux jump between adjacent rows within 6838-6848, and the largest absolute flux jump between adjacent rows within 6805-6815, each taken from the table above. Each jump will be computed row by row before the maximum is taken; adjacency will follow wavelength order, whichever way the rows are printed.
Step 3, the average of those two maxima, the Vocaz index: 0.38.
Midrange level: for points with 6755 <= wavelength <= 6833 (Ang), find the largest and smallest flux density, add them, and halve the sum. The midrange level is 20.1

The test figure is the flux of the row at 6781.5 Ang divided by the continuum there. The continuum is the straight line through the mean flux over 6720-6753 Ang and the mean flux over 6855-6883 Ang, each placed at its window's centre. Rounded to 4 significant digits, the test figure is 1.016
